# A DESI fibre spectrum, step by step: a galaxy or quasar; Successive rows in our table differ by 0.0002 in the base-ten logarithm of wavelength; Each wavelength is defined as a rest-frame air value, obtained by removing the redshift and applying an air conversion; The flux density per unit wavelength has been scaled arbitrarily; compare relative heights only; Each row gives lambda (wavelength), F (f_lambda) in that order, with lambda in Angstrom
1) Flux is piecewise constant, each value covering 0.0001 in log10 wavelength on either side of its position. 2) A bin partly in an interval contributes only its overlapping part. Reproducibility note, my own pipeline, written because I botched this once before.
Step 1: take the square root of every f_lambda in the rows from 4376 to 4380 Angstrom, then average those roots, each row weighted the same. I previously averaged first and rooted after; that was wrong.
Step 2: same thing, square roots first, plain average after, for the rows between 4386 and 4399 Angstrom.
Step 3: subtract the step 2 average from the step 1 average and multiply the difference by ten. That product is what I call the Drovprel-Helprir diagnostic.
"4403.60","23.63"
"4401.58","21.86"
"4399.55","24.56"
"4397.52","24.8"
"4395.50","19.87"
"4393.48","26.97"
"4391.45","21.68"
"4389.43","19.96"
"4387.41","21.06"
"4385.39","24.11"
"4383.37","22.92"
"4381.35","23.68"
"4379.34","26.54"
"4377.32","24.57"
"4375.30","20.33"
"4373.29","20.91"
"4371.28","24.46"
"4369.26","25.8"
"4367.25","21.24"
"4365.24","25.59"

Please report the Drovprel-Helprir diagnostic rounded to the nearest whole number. 3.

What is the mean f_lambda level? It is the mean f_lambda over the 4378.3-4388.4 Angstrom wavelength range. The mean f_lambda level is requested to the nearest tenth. 23.7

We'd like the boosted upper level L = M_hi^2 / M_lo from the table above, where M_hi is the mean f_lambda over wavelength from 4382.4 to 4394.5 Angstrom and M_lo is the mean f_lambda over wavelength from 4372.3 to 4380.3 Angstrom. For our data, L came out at 22.5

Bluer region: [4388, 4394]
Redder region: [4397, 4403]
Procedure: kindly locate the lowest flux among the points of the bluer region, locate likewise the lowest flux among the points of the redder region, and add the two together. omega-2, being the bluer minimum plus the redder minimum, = 41.8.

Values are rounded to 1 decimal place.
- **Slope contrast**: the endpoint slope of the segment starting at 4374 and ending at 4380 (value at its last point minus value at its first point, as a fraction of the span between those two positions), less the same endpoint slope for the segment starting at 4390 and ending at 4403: 1.5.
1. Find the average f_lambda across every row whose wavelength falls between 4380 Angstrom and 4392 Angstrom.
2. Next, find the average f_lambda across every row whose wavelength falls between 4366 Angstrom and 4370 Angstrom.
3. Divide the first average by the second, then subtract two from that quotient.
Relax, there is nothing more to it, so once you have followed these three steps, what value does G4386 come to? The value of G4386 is -1.05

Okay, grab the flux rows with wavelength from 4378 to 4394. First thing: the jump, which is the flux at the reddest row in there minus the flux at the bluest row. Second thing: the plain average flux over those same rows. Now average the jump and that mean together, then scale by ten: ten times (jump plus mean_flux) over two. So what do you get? 119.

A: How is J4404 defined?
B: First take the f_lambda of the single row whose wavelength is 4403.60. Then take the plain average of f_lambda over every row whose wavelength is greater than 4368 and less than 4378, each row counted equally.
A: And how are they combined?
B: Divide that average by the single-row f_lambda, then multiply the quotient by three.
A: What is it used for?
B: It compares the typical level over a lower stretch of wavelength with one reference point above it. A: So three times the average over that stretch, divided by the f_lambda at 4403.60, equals 2.9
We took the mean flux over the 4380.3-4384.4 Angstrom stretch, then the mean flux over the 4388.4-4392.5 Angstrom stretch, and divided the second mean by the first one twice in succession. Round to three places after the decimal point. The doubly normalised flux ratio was 0.038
